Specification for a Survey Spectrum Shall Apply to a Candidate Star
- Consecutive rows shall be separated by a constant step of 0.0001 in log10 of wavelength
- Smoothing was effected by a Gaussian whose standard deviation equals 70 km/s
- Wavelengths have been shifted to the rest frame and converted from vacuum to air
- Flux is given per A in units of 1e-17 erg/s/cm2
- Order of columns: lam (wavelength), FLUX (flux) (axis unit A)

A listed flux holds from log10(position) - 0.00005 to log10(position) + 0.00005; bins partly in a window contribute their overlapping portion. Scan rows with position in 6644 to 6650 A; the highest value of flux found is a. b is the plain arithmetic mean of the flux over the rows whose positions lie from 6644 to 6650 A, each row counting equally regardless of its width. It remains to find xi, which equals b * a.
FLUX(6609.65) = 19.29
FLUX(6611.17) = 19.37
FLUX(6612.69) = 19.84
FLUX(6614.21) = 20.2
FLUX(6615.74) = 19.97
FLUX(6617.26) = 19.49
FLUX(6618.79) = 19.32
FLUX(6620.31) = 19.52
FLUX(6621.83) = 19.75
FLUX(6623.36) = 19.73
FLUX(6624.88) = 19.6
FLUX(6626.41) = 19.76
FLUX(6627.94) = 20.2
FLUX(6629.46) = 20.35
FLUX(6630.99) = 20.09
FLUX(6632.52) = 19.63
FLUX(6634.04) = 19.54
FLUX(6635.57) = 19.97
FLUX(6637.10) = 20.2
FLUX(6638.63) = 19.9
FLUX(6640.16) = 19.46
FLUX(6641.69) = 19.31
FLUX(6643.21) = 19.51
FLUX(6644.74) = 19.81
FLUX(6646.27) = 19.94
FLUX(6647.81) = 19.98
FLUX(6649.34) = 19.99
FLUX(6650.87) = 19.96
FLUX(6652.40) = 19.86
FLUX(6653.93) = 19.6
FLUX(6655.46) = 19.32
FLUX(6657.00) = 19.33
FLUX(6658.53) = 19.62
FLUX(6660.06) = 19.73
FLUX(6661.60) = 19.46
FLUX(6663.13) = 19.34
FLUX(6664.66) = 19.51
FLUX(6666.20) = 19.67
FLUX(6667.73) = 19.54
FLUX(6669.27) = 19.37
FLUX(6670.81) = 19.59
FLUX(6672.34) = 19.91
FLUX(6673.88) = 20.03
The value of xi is 398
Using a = 19.99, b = 19.9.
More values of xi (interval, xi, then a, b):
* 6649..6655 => 397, 19.99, 19.9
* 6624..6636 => 405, 20.35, 19.9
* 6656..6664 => 385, 19.73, 19.5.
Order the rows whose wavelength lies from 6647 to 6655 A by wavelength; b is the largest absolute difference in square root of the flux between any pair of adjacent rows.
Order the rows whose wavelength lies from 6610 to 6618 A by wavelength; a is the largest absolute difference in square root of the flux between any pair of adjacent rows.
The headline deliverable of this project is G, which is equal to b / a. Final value 0.5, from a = 0.054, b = 0.029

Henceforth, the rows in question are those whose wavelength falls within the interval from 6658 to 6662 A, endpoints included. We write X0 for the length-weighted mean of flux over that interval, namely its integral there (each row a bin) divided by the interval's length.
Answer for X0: 19.6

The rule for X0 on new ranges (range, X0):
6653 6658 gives 19.4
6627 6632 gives 20.2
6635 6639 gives 20.0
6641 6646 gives 19.6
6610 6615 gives 19.8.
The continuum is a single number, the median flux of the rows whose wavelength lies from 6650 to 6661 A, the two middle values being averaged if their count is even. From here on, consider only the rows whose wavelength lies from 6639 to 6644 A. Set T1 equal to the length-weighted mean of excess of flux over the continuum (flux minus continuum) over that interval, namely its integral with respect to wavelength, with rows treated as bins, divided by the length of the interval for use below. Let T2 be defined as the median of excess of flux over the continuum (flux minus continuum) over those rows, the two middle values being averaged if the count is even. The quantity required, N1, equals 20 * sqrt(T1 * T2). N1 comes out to 3.1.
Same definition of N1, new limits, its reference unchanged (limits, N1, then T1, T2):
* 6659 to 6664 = 2.6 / -0.104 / -0.160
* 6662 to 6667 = 2.3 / -0.117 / -0.110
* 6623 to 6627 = 1.8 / 0.071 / 0.110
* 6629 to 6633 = 8.7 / 0.406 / 0.470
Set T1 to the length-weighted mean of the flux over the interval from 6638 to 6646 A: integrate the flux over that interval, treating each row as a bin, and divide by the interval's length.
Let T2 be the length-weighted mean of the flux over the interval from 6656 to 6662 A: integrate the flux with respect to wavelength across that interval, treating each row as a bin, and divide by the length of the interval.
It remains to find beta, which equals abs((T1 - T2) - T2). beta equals 19.4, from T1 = 19.6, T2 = 19.5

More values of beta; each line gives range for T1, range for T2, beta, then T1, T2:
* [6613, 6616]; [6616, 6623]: 19.1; 20.0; 19.6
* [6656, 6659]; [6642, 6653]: 20.3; 19.4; 19.8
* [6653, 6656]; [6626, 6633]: 20.5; 19.5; 20.0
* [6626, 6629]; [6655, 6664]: 18.9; 20.1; 19.5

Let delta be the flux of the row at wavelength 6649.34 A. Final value 19.99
